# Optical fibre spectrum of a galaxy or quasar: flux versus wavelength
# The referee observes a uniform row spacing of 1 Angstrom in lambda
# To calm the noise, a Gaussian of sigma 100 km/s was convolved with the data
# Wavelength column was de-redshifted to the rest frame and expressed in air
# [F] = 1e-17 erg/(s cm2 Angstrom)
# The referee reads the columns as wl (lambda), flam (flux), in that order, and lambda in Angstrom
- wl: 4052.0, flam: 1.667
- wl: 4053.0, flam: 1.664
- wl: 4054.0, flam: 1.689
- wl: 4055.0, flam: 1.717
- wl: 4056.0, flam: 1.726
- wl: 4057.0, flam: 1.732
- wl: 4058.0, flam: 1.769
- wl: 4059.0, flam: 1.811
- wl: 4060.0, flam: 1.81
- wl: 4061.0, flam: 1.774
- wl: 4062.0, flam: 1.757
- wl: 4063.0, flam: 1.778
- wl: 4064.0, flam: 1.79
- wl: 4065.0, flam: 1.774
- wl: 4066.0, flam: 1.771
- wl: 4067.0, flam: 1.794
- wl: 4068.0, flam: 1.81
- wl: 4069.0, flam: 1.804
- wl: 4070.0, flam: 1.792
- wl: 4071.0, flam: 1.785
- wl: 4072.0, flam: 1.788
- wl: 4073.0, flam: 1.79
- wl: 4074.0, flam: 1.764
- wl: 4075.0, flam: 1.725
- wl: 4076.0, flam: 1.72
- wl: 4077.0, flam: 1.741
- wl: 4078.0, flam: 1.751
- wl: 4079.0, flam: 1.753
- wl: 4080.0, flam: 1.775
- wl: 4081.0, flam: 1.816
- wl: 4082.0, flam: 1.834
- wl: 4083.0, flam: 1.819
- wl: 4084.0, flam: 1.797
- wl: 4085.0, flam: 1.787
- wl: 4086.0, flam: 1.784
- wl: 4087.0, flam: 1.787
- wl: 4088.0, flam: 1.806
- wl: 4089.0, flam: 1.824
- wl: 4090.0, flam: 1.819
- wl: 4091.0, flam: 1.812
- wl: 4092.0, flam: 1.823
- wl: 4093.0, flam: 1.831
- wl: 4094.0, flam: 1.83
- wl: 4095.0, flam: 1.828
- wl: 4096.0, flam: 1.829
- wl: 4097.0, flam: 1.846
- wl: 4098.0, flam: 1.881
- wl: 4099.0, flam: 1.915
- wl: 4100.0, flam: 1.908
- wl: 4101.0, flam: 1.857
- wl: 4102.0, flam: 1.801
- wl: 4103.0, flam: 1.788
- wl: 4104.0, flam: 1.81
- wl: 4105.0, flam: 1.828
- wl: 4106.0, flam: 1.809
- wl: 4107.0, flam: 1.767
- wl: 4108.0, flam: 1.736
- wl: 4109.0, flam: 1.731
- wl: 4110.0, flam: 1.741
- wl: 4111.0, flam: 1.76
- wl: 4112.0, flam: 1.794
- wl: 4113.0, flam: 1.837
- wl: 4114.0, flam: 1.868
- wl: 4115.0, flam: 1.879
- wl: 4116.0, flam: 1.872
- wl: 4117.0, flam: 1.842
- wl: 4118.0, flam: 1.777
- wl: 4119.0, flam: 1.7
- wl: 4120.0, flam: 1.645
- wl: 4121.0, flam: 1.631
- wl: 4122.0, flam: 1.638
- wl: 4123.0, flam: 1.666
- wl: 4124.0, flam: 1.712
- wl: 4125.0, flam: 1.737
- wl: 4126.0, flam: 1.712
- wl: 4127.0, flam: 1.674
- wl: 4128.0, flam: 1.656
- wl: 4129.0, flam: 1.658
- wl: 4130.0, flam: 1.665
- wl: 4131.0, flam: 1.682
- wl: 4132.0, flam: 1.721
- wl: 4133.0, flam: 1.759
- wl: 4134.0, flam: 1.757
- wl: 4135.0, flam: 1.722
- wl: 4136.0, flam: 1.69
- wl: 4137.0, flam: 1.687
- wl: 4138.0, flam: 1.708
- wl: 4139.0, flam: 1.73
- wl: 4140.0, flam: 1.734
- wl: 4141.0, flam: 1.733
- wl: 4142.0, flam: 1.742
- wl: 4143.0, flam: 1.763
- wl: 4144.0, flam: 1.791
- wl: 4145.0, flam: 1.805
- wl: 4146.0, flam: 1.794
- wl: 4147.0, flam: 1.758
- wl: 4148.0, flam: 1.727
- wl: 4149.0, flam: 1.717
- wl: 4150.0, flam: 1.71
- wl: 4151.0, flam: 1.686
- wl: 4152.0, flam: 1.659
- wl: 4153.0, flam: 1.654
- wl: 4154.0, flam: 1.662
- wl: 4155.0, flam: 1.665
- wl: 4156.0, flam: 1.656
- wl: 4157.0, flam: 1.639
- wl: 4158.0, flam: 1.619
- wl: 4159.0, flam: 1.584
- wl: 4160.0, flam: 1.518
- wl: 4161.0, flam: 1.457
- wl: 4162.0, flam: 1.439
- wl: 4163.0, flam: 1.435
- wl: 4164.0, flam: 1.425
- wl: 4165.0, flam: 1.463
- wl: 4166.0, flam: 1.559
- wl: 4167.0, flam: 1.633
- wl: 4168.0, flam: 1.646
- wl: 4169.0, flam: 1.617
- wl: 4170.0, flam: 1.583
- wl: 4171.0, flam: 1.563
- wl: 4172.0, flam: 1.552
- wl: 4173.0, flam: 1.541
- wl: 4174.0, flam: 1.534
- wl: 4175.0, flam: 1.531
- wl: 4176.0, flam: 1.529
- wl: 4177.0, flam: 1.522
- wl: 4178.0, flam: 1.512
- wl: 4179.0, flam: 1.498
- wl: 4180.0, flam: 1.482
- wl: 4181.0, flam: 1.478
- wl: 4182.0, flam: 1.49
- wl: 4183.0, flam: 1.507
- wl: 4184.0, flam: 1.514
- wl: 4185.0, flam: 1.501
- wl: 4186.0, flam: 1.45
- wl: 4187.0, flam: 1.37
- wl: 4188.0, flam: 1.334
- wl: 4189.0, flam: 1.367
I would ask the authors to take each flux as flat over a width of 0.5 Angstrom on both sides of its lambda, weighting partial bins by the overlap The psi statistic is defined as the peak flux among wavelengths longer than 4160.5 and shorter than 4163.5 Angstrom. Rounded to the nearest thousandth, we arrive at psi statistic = 1.457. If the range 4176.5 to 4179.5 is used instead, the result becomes 1.522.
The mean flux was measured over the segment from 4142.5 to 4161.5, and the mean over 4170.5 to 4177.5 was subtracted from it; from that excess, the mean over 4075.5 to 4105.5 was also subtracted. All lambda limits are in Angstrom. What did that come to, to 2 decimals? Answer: -1.68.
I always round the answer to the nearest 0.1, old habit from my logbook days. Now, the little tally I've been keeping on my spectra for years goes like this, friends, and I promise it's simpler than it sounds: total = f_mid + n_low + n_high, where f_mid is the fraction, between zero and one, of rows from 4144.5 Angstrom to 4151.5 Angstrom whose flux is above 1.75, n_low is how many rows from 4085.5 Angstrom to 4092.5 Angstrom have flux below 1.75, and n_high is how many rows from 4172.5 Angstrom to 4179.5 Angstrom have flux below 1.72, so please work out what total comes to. 7.4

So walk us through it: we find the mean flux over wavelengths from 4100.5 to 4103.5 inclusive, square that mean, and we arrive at 3.30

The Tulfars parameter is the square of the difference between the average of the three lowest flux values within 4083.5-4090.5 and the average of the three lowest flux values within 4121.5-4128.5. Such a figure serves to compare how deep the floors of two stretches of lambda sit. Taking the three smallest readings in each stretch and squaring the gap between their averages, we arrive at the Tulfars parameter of 0.018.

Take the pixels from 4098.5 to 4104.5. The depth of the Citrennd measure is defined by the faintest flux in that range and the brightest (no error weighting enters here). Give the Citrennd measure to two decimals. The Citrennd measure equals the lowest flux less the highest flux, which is -0.13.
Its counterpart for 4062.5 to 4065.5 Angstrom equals -0.02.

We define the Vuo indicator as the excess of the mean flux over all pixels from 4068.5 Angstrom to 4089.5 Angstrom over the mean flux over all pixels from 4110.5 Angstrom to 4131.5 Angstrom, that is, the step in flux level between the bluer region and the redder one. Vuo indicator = 0.05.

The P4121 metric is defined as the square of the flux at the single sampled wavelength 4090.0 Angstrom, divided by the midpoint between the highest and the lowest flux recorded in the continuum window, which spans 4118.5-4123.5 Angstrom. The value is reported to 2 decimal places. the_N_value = 1.99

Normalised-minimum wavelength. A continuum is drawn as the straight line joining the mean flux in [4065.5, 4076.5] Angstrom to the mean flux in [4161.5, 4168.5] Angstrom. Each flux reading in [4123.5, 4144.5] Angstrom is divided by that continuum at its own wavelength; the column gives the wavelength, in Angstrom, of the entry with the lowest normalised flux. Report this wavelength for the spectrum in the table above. 4128.0 Angstrom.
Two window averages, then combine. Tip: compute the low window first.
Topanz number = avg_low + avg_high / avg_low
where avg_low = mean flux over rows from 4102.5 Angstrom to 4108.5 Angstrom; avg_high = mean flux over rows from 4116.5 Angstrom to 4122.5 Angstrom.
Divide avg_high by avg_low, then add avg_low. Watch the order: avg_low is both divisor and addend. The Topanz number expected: 2.74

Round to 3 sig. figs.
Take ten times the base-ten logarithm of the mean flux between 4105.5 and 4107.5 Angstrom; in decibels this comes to 2.52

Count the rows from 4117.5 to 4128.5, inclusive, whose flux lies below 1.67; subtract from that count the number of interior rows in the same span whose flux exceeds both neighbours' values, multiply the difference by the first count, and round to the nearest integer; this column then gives 20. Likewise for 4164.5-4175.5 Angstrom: 110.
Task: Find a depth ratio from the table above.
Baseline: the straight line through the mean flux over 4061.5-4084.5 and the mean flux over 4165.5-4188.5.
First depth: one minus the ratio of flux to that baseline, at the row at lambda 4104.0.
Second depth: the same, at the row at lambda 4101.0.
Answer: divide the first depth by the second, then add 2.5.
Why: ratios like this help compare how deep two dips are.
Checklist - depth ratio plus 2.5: 3.2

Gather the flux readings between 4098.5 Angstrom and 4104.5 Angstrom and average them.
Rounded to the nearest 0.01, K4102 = 1.85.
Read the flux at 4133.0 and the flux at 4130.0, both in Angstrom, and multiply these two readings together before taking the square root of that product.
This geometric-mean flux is 1.71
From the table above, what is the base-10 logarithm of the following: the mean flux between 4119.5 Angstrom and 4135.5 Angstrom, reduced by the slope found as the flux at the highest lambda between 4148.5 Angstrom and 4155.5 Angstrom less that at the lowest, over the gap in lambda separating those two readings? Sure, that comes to 0.230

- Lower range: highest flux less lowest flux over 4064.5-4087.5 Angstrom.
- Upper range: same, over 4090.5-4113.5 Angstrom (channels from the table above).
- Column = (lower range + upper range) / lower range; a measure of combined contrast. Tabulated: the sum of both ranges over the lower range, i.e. 2.6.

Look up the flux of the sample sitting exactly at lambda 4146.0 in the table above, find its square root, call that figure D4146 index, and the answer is 1.34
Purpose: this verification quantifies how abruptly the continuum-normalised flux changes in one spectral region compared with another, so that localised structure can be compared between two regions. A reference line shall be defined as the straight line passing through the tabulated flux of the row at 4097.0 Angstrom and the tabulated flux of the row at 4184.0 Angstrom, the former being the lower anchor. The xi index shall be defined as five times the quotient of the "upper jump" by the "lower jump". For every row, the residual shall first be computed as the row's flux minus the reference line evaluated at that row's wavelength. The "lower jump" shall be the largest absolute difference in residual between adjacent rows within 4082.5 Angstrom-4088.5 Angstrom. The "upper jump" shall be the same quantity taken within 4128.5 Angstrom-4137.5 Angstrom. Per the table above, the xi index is 9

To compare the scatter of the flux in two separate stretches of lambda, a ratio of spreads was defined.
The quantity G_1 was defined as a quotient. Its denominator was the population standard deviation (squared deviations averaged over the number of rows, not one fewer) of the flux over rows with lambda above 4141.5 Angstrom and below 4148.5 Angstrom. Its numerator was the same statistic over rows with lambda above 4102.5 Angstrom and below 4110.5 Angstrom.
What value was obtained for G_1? 1.3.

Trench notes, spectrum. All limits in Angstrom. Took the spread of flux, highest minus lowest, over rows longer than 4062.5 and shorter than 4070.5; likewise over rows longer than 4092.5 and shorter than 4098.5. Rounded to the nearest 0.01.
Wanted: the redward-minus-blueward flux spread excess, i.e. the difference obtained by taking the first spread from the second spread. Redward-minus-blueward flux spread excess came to 0.01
